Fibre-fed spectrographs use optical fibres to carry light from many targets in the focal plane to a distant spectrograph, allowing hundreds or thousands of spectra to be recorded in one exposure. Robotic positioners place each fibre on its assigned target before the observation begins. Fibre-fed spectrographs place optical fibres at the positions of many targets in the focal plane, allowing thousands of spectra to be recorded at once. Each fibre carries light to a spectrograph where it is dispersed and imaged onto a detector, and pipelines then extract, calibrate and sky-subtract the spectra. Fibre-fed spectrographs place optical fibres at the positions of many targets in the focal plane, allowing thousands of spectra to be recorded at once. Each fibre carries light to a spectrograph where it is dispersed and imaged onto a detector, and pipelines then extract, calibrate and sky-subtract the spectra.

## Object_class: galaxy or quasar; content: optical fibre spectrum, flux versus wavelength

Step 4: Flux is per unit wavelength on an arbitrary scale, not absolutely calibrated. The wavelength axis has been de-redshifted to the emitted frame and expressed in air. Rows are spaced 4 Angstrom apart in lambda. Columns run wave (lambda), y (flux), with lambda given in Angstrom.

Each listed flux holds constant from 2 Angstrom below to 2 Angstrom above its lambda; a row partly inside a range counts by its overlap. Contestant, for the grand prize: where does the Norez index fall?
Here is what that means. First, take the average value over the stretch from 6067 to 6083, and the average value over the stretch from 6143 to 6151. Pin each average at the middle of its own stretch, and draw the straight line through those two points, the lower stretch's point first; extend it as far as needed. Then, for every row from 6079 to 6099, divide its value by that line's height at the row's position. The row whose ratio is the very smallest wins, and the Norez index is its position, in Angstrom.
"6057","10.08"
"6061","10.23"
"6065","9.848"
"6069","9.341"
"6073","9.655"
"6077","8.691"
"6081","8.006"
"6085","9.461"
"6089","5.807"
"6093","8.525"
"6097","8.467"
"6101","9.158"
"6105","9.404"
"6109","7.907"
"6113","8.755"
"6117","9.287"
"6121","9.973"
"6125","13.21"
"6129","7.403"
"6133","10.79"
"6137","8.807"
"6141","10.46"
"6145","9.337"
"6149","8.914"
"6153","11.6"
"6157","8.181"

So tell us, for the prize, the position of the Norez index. 6089 Angstrom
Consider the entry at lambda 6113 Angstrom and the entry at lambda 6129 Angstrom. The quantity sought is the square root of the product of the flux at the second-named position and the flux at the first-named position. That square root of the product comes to 8.1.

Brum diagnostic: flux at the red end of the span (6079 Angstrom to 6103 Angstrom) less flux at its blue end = 1.2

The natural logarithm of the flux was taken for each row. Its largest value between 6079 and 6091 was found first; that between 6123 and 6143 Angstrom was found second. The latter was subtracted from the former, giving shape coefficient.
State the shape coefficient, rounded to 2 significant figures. -0.33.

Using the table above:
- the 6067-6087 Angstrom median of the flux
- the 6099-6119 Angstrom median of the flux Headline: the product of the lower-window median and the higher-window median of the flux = 86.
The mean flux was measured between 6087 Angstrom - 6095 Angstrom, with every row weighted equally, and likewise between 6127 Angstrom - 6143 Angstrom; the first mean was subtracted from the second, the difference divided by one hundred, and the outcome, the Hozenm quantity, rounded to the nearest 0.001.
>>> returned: 0.022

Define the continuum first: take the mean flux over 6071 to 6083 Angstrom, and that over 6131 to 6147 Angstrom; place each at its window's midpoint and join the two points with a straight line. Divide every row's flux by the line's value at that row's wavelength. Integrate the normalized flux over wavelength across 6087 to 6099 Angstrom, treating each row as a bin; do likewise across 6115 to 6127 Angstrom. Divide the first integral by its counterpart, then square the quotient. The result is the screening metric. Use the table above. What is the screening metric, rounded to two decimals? 0.55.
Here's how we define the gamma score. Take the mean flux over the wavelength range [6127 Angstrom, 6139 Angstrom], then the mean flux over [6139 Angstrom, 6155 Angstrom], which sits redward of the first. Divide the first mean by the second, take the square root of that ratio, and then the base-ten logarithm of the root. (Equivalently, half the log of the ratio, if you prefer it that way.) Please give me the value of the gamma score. -0.025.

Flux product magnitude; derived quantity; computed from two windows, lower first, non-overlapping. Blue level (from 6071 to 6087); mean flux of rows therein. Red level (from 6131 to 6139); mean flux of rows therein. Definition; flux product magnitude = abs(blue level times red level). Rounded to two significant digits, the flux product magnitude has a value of 88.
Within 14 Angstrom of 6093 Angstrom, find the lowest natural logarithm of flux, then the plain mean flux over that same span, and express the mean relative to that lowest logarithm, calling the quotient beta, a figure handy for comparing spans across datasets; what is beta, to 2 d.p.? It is 4.78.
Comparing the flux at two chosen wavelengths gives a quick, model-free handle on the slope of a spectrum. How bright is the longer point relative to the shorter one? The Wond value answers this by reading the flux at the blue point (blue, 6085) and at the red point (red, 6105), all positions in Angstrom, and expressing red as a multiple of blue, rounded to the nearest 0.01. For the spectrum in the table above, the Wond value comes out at 0.99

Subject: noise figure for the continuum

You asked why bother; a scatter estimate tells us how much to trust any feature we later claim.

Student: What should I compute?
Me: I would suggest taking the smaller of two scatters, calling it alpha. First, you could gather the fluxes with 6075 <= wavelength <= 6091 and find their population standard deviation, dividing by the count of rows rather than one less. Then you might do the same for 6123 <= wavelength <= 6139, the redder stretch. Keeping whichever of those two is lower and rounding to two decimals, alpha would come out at 1.36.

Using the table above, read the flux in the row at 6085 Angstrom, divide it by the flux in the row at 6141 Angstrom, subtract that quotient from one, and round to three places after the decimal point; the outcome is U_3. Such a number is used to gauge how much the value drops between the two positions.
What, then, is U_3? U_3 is 0.096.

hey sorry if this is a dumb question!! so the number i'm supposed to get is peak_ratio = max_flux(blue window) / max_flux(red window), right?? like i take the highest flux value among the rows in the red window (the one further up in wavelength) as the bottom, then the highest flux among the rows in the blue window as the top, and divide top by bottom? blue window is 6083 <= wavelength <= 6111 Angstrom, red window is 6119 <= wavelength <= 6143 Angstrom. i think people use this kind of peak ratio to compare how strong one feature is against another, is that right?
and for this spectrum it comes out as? 0.72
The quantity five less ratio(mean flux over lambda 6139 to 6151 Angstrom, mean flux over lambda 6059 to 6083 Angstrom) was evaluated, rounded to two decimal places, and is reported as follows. 3.97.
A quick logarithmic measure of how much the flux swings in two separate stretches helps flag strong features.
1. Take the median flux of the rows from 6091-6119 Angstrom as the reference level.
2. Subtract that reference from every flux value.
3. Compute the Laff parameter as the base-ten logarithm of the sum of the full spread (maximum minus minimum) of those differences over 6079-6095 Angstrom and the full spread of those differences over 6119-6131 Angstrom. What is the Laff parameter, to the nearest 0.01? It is 0.98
